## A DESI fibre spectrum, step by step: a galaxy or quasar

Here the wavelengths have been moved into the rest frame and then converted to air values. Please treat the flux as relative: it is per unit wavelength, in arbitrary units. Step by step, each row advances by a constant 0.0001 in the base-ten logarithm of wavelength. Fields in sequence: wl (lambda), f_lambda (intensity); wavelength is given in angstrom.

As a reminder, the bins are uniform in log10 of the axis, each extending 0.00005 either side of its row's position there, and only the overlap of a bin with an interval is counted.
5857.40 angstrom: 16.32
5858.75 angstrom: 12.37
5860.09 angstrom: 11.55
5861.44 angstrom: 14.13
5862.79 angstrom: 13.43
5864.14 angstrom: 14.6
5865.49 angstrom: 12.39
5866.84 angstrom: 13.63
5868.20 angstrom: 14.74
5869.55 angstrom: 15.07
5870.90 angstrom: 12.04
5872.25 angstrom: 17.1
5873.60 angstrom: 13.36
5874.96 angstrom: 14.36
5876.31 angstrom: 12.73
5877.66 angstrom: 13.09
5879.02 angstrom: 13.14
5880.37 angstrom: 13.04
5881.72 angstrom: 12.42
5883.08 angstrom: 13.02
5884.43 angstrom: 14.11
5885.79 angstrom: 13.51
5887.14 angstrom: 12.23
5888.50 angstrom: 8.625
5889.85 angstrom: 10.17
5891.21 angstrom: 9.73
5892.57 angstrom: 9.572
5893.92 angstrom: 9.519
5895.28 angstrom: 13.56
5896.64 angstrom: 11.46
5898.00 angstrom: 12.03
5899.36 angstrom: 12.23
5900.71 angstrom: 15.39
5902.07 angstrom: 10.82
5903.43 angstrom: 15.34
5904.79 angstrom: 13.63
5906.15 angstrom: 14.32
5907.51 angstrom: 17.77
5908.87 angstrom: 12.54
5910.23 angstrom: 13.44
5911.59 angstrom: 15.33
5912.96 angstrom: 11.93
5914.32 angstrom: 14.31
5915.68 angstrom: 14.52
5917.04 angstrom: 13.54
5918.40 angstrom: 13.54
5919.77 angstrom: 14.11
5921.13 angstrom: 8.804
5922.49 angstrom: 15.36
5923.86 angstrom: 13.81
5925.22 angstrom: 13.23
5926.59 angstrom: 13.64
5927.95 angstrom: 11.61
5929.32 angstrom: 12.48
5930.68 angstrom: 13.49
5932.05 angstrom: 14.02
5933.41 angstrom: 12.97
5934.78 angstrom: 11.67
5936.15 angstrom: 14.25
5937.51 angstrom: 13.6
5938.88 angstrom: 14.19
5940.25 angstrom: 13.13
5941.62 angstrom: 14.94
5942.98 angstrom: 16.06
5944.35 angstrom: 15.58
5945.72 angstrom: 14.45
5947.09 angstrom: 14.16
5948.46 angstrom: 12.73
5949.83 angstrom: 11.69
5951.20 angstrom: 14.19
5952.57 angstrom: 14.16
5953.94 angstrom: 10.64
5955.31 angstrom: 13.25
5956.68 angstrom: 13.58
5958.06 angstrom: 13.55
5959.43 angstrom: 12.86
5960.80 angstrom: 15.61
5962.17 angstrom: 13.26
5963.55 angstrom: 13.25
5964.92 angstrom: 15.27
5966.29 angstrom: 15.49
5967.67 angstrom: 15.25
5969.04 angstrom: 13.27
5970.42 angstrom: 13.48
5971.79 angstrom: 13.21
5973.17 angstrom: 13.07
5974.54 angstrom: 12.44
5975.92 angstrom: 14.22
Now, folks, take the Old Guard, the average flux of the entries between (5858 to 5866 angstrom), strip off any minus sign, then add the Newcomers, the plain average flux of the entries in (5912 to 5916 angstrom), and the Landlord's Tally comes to 26.7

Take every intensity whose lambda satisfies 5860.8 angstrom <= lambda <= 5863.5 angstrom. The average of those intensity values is 13.8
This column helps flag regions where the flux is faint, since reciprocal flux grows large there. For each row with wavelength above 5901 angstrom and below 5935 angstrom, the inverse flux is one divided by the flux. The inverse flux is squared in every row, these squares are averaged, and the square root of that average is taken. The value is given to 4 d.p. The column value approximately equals 0.0765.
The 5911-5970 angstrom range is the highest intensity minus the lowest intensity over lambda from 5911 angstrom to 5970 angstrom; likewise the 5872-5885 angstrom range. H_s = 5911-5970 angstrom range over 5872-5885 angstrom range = 1.6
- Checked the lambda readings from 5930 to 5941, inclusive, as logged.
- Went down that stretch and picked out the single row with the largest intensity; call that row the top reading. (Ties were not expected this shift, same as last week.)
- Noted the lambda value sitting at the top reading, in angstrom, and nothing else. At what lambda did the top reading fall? 5936.15 angstrom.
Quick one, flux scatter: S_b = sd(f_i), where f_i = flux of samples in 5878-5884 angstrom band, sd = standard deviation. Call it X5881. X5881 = 0.3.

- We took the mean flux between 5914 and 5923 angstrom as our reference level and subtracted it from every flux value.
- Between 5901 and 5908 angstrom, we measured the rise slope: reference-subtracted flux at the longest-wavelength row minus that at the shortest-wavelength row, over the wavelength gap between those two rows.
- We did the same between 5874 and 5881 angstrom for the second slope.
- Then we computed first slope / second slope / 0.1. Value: -52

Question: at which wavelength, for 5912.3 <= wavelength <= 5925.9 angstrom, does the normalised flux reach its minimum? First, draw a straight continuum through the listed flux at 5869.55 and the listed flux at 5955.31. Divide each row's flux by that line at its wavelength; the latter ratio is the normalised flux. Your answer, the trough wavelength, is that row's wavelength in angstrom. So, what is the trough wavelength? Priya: 5921.13 angstrom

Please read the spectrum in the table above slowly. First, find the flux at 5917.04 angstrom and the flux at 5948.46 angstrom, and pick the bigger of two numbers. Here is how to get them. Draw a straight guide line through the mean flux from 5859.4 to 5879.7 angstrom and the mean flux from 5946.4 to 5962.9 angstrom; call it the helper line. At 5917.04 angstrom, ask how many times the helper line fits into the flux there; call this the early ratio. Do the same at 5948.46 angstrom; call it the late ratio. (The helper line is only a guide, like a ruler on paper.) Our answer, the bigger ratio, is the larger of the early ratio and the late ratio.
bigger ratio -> 1.00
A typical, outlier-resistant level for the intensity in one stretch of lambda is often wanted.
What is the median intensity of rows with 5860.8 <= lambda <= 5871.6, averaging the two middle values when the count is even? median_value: 13.9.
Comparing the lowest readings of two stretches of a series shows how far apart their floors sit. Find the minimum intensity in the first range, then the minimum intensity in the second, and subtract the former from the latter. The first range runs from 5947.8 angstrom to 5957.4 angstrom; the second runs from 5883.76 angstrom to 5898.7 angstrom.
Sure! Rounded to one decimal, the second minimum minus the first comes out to -2.0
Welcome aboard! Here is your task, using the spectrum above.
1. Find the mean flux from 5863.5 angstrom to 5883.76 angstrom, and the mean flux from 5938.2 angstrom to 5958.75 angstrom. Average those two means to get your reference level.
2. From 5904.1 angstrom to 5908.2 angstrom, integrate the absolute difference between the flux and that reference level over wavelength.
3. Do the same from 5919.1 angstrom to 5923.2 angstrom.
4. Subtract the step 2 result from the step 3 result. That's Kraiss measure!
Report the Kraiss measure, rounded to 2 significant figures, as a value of 3.0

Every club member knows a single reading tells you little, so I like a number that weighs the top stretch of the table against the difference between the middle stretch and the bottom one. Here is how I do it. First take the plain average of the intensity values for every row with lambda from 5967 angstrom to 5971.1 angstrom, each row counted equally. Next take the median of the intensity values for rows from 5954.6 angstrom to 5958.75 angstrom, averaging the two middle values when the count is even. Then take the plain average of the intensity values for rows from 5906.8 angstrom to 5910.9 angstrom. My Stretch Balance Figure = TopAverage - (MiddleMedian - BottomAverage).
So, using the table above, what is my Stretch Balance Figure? 15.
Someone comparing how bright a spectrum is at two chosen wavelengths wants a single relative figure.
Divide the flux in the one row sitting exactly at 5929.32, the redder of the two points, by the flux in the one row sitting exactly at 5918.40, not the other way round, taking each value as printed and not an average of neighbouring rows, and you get 0.92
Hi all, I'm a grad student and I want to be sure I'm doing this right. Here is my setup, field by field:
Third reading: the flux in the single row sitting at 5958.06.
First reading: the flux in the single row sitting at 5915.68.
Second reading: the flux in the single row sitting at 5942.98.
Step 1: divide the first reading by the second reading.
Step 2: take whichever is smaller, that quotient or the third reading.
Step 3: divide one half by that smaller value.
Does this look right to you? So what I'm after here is 0.553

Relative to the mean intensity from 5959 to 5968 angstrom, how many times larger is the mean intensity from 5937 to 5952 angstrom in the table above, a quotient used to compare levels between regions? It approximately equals 0.97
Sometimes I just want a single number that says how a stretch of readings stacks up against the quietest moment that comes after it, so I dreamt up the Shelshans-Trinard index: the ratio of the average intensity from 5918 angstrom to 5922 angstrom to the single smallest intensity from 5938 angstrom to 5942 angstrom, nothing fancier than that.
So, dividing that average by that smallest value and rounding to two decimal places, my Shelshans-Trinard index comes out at 0.93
